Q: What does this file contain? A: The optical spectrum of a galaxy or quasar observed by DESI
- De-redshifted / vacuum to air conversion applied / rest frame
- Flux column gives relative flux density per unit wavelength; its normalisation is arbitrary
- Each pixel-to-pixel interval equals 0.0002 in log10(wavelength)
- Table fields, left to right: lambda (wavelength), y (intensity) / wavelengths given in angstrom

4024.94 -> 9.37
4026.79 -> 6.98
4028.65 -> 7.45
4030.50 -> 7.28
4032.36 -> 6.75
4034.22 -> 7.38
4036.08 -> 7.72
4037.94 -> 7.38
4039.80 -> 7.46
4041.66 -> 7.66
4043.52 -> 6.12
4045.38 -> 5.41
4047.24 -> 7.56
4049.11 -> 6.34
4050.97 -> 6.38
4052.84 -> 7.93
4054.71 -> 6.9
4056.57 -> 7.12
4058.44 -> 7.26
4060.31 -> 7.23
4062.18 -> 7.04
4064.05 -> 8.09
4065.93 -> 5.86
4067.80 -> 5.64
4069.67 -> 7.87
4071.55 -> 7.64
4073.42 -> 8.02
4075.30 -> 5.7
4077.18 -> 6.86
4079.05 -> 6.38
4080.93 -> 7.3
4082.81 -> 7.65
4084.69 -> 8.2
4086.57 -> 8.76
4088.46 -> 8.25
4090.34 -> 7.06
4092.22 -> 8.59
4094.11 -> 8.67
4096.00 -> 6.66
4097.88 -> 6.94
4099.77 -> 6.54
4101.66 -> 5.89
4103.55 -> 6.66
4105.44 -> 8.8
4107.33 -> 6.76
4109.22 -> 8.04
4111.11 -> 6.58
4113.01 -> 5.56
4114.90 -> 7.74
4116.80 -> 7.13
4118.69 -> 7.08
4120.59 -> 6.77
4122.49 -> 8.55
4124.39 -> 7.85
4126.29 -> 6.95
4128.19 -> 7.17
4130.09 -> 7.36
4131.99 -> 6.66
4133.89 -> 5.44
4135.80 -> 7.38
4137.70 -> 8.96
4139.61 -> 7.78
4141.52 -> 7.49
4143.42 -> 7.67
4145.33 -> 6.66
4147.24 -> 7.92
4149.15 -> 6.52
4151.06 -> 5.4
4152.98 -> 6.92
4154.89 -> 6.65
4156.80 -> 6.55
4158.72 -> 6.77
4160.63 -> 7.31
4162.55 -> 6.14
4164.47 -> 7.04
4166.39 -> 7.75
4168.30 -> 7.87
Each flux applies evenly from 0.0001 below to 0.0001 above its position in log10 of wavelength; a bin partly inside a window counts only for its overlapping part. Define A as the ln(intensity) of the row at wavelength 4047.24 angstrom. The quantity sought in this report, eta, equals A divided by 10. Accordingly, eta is 0.202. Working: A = 2.02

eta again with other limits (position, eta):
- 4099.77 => 0.188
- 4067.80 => 0.173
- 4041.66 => 0.204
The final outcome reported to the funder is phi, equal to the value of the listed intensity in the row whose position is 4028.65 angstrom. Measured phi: 7.45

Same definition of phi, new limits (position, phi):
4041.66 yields 7.66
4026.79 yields 6.98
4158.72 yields 6.77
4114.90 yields 7.74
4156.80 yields 6.55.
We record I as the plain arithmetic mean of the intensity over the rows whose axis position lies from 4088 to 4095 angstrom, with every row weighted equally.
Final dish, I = 8.1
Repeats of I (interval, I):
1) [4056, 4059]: 7.2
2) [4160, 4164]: 6.7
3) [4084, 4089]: 8.4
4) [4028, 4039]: 7.3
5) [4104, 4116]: 7.2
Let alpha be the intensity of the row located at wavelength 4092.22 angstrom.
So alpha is 8.59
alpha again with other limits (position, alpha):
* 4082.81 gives 7.65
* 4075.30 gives 5.7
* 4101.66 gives 5.89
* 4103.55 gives 6.66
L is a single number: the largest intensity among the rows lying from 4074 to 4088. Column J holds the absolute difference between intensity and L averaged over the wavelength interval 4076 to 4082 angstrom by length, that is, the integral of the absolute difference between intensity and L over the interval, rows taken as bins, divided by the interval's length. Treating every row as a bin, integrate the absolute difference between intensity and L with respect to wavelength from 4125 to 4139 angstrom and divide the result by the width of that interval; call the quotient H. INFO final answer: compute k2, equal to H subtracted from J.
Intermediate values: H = 1.65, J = 1.9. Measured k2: 0.29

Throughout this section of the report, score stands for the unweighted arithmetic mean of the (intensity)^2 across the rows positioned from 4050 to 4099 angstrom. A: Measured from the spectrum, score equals 54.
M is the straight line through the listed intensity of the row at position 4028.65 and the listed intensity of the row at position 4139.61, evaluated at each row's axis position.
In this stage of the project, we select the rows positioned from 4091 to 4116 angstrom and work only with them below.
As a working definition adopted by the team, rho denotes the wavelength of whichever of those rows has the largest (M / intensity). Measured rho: 4113.01 angstrom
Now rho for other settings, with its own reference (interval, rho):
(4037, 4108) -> 4045.38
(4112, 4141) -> 4133.89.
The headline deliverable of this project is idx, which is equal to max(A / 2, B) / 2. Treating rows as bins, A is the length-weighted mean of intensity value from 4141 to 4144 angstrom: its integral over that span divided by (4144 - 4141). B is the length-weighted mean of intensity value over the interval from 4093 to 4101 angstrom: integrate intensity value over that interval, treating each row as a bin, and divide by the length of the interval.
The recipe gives 3.59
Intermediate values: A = 7.60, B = 7.18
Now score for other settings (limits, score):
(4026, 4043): 54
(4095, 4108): 48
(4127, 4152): 51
